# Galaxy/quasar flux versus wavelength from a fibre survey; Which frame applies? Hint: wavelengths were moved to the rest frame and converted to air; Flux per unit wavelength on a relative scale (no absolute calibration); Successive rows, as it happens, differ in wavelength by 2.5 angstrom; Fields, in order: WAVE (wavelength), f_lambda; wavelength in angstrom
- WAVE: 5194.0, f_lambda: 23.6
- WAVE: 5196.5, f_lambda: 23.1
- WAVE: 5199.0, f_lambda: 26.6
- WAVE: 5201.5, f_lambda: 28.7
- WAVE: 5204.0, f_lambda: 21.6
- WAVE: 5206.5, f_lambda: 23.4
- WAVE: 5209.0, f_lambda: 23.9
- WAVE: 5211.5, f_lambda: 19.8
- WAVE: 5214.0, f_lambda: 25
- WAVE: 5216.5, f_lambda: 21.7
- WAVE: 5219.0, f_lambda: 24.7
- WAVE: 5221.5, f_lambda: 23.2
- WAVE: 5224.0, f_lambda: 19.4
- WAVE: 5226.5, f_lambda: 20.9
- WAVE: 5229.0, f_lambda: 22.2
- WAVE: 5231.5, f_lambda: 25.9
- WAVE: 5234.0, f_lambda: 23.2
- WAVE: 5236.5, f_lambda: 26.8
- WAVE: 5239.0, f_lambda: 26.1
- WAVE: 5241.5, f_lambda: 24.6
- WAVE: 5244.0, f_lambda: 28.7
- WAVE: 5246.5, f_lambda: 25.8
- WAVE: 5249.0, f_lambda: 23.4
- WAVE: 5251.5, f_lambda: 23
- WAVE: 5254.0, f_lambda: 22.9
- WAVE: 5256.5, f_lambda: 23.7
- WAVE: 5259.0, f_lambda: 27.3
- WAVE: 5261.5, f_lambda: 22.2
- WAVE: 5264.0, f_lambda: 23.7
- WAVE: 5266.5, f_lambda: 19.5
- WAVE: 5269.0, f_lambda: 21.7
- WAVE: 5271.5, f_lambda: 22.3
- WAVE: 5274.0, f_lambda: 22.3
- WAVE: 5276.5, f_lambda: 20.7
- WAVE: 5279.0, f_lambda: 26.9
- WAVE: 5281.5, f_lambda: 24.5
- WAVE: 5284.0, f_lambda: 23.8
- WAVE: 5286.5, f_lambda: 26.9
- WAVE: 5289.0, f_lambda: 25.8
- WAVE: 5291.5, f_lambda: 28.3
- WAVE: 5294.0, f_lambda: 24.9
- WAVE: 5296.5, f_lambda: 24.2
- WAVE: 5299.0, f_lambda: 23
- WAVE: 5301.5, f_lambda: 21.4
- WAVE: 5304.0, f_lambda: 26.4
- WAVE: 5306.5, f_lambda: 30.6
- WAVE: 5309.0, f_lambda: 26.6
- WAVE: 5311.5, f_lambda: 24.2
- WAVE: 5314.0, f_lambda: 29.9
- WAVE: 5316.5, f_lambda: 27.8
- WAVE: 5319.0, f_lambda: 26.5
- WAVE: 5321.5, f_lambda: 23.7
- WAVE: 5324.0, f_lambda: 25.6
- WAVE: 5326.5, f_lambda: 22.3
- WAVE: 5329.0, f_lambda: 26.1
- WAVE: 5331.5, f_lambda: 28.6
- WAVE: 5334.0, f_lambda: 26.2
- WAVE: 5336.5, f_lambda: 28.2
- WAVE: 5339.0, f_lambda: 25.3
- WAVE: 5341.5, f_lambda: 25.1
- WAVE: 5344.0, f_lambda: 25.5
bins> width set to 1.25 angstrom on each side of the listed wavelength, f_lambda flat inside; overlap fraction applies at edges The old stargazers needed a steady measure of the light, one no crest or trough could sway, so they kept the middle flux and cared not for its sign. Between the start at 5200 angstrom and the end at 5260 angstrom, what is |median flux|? 23.55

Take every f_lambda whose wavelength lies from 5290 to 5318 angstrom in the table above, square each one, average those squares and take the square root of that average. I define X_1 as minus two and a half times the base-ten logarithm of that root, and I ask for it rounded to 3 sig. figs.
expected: -3.55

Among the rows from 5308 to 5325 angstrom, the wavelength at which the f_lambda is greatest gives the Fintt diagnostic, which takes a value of 5314.0 angstrom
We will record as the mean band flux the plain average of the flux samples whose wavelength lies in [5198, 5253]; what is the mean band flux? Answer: 24.0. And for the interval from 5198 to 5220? 23.9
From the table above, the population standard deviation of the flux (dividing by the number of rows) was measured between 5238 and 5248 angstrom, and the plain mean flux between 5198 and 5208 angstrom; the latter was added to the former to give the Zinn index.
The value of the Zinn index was 27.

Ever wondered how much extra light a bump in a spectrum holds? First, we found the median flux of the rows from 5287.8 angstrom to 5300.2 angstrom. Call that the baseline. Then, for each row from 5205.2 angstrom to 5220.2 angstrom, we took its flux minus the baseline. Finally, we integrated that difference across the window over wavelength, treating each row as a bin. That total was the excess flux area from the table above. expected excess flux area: -27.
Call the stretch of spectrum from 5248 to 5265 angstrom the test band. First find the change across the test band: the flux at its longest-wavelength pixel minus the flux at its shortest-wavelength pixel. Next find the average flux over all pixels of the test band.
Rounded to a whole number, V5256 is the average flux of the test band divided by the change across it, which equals 79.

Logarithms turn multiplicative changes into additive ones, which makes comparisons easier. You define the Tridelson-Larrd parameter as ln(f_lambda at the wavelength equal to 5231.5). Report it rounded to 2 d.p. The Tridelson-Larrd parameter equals 3.25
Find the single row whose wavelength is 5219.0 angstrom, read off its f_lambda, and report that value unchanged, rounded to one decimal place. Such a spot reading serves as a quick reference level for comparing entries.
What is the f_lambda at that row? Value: 24.7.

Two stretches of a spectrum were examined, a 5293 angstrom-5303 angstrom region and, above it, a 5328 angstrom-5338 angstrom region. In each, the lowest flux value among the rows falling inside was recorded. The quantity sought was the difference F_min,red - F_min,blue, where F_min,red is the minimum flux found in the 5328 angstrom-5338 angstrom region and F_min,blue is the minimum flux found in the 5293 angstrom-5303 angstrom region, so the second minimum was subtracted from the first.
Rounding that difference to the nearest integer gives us 5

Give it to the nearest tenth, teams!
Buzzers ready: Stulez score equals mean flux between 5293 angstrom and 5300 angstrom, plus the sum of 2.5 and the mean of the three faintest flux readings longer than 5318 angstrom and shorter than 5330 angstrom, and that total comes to 50.4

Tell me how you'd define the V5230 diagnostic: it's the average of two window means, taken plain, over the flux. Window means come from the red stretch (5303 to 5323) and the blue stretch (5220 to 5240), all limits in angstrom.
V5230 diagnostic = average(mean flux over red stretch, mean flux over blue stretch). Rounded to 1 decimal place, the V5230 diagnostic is 25.2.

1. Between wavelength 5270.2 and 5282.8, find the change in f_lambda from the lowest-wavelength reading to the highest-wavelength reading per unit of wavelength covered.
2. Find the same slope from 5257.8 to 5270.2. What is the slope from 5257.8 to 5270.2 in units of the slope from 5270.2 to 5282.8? -3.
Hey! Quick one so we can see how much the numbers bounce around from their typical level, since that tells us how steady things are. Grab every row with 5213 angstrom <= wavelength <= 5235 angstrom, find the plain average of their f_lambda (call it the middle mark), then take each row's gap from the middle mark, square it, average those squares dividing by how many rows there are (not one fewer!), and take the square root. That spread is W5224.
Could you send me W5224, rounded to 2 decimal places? 1.97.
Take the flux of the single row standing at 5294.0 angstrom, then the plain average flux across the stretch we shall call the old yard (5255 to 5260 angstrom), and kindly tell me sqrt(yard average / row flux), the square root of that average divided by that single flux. 1.01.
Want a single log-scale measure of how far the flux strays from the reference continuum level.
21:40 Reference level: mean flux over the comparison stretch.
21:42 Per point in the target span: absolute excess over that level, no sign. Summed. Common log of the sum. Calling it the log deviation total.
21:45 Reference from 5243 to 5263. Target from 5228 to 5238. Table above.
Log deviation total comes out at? 0.86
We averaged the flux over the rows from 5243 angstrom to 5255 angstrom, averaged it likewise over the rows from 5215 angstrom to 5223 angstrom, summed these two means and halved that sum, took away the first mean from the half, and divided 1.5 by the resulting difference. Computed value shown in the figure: -1.9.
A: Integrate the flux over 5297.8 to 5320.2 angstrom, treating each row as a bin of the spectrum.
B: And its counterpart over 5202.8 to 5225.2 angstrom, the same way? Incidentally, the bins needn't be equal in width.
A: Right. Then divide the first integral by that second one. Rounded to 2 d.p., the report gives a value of 1.17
